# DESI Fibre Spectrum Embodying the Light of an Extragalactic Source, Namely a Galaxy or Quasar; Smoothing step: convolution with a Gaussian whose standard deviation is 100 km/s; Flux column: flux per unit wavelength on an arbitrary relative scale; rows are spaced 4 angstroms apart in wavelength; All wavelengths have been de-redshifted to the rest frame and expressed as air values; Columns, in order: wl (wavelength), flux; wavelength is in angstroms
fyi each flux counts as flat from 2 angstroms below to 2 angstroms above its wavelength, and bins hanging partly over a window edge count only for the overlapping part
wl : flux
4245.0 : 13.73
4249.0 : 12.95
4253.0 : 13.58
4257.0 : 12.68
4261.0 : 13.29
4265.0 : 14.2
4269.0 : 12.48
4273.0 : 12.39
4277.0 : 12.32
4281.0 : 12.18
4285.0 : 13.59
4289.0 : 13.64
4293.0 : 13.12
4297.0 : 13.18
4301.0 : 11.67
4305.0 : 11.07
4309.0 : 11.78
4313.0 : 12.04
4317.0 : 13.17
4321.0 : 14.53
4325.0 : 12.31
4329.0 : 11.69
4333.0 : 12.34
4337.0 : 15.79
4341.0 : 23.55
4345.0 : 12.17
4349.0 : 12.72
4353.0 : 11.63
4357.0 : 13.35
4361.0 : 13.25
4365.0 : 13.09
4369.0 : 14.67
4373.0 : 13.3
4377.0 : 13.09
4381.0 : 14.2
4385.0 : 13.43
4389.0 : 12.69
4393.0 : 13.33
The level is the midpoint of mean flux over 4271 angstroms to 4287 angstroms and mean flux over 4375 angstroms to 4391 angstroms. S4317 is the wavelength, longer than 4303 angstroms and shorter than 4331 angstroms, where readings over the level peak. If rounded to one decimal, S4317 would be 4321.0 angstroms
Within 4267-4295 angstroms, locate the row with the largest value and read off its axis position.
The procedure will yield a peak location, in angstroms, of 4289.0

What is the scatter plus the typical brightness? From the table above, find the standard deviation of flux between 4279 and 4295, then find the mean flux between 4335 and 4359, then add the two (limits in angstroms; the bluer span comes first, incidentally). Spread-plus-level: 15.5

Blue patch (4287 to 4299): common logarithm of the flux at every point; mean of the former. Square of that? 1.26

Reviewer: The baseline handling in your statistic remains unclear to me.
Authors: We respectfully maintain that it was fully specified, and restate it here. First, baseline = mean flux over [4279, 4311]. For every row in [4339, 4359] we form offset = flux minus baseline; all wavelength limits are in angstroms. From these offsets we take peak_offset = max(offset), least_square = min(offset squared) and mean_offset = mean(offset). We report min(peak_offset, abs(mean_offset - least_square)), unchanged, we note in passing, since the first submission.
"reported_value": 2.1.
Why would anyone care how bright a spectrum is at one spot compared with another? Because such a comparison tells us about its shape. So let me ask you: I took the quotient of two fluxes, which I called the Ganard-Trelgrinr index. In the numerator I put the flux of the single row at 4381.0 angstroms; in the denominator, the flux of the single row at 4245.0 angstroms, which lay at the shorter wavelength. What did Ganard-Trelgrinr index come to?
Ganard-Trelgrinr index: 1.03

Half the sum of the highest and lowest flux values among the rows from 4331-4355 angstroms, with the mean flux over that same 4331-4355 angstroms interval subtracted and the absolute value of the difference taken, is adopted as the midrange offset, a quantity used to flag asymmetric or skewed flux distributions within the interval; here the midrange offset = 2.89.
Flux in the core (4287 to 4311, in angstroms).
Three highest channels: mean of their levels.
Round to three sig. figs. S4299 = 13.3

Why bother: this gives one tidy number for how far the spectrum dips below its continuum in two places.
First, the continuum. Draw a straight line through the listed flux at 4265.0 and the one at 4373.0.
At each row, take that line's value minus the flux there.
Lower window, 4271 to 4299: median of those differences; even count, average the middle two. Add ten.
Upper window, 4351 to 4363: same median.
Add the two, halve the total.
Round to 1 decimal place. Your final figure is 5.5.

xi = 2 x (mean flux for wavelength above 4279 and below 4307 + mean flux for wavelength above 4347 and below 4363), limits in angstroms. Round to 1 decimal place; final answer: 50.7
